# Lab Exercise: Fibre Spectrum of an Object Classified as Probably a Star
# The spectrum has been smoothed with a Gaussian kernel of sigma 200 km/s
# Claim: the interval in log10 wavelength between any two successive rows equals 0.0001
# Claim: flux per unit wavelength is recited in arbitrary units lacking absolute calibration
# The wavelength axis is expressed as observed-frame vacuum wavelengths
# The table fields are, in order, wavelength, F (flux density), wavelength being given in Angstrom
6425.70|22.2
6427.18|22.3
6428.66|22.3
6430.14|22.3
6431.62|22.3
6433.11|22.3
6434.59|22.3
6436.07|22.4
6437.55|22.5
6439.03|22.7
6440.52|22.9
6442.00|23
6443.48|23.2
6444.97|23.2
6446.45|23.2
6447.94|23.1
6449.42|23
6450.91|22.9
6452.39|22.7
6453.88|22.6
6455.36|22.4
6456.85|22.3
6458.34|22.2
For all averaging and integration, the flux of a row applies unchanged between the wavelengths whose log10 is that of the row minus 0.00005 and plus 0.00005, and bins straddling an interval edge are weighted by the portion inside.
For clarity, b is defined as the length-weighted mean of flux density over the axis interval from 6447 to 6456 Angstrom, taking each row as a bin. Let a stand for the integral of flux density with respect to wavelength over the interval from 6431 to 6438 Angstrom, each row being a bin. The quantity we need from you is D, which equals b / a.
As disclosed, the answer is 0.15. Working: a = 156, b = 22.80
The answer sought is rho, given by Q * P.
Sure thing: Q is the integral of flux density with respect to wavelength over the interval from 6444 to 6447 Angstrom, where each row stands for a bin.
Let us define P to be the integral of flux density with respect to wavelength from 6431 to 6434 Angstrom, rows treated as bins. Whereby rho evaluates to 4642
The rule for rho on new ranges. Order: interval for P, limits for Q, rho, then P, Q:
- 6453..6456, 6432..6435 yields 4510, 67.6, 66.7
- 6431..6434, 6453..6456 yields 4510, 66.7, 67.6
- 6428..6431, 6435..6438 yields 4509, 66.9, 67.4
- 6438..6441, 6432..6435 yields 4550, 68.2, 66.7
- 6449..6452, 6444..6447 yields 4783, 68.8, 69.6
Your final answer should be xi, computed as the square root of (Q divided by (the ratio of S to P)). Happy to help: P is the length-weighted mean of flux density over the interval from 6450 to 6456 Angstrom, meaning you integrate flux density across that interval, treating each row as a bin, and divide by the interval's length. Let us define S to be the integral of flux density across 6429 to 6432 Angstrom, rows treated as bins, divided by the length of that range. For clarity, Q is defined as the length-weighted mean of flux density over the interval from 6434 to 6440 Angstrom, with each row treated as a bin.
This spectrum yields 4.78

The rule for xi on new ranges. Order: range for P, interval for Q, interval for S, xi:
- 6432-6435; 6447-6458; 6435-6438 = 4.74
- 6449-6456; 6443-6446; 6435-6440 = 4.84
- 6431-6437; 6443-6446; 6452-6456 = 4.79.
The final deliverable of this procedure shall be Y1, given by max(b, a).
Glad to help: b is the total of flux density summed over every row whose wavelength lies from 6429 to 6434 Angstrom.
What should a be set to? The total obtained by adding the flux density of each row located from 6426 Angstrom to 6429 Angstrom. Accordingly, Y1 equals 67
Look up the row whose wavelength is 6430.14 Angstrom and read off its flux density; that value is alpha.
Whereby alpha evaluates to 22.3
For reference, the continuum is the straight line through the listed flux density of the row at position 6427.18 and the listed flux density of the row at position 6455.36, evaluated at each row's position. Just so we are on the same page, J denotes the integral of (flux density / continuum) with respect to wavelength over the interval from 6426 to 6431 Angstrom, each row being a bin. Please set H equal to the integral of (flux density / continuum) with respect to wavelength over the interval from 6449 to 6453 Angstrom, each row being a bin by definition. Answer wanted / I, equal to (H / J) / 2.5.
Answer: 0.327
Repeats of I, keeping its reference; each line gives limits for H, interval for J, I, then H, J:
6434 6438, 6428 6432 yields 0.402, 4.02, 4.00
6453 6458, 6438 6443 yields 0.391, 5.00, 5.12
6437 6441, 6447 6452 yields 0.316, 4.06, 5.14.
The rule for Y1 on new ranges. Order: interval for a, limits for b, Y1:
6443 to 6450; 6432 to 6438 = 116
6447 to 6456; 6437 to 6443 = 137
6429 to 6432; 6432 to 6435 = 45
